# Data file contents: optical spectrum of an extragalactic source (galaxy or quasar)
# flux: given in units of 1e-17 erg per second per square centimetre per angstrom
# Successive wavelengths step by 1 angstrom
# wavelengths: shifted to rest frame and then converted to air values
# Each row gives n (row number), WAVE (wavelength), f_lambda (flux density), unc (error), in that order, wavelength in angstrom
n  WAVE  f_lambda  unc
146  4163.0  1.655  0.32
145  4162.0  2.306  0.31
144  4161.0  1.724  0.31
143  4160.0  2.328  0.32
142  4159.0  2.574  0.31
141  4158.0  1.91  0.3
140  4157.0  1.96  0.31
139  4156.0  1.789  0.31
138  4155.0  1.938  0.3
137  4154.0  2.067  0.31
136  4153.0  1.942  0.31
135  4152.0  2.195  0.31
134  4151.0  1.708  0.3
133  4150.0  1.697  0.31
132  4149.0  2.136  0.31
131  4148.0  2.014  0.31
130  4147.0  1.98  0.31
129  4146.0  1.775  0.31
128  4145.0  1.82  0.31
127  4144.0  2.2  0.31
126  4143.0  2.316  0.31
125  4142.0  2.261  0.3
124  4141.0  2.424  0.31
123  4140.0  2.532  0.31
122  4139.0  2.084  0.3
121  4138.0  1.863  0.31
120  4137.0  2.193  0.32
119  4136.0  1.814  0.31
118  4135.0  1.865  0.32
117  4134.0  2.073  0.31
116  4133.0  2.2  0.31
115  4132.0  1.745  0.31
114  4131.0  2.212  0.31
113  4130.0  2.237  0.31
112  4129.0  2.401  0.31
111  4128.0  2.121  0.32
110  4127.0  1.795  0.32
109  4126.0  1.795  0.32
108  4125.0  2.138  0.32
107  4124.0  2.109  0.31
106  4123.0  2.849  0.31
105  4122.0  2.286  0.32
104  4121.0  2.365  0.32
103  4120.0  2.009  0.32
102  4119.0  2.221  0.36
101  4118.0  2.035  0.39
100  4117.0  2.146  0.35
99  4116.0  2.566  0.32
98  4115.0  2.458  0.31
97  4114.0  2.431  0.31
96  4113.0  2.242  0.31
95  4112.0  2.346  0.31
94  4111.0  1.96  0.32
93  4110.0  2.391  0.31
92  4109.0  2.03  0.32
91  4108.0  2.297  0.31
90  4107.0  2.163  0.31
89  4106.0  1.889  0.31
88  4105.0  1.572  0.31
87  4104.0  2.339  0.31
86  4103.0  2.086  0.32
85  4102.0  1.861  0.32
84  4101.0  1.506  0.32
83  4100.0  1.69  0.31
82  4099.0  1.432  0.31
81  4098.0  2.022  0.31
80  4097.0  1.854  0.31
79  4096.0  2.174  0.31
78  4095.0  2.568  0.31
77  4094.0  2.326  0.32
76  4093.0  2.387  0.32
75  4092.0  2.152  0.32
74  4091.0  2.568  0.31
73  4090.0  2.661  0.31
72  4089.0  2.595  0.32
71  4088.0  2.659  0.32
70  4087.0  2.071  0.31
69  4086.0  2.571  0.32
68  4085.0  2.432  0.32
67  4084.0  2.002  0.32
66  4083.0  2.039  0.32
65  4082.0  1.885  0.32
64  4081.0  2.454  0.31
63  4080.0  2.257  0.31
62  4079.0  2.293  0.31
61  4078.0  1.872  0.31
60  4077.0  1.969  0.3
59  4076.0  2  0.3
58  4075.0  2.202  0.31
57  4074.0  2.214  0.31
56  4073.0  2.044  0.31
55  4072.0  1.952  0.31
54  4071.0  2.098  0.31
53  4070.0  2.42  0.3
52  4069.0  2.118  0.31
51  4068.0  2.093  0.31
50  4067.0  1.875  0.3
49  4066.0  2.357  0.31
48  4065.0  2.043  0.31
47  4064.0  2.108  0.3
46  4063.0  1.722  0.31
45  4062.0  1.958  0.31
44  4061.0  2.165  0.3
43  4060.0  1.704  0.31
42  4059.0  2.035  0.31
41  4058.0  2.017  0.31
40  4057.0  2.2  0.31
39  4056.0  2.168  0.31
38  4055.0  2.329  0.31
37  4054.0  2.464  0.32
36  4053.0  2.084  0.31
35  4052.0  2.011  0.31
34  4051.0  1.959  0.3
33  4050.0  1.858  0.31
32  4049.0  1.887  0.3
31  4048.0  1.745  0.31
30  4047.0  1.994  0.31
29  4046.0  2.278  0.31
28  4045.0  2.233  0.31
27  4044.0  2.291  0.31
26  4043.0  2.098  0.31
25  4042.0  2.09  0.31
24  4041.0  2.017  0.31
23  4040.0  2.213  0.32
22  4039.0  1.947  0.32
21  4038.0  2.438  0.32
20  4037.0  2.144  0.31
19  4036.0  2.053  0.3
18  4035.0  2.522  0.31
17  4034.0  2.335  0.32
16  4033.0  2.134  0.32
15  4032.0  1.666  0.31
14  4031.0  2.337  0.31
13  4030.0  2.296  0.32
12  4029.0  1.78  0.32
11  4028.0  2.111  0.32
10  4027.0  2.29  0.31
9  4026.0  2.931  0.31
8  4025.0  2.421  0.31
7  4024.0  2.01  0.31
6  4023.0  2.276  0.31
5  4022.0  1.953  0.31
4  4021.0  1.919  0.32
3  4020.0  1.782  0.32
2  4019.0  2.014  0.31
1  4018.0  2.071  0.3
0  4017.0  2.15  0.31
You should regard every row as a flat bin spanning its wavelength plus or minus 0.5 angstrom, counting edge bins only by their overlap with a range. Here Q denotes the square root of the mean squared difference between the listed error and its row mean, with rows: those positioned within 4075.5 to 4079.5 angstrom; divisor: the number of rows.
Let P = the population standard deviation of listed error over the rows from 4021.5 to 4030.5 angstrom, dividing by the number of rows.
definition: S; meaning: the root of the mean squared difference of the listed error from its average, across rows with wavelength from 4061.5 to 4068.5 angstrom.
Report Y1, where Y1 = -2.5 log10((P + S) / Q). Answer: -0.7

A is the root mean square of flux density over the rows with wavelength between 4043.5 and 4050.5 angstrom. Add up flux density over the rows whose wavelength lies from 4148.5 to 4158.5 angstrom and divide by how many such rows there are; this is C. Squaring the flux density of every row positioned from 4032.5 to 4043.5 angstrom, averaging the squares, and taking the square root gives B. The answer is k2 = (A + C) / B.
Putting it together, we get 1.82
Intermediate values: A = 2.05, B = 2.19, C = 1.93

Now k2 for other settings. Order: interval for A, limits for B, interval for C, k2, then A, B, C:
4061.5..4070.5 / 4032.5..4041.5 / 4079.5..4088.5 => 1.97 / 2.09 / 2.21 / 2.26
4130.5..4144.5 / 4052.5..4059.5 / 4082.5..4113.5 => 1.96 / 2.14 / 2.19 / 2.16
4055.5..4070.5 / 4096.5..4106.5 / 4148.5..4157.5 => 2.17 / 2.07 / 1.84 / 1.94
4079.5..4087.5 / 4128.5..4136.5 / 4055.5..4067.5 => 2.05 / 2.23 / 2.08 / 2.03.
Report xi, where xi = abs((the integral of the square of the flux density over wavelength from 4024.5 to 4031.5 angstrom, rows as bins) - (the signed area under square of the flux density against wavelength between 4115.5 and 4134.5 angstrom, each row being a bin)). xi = 53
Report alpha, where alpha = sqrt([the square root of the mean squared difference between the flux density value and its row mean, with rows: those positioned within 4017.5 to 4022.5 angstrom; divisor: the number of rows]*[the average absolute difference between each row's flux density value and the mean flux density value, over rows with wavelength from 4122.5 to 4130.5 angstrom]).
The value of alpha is 0.15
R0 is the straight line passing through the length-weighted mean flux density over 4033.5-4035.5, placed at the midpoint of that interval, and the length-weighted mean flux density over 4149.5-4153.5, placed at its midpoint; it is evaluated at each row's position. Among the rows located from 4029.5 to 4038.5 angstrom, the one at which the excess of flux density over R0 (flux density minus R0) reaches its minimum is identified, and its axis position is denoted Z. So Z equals 4032.0 angstrom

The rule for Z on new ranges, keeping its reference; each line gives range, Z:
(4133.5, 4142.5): 4136.0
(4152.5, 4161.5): 4161.0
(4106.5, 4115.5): 4111.0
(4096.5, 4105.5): 4099.0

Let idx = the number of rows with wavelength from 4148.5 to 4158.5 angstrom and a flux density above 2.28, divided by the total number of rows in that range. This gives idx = 0.00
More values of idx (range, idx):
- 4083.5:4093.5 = 0.70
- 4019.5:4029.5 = 0.30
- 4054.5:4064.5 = 0.10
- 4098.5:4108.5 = 0.20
